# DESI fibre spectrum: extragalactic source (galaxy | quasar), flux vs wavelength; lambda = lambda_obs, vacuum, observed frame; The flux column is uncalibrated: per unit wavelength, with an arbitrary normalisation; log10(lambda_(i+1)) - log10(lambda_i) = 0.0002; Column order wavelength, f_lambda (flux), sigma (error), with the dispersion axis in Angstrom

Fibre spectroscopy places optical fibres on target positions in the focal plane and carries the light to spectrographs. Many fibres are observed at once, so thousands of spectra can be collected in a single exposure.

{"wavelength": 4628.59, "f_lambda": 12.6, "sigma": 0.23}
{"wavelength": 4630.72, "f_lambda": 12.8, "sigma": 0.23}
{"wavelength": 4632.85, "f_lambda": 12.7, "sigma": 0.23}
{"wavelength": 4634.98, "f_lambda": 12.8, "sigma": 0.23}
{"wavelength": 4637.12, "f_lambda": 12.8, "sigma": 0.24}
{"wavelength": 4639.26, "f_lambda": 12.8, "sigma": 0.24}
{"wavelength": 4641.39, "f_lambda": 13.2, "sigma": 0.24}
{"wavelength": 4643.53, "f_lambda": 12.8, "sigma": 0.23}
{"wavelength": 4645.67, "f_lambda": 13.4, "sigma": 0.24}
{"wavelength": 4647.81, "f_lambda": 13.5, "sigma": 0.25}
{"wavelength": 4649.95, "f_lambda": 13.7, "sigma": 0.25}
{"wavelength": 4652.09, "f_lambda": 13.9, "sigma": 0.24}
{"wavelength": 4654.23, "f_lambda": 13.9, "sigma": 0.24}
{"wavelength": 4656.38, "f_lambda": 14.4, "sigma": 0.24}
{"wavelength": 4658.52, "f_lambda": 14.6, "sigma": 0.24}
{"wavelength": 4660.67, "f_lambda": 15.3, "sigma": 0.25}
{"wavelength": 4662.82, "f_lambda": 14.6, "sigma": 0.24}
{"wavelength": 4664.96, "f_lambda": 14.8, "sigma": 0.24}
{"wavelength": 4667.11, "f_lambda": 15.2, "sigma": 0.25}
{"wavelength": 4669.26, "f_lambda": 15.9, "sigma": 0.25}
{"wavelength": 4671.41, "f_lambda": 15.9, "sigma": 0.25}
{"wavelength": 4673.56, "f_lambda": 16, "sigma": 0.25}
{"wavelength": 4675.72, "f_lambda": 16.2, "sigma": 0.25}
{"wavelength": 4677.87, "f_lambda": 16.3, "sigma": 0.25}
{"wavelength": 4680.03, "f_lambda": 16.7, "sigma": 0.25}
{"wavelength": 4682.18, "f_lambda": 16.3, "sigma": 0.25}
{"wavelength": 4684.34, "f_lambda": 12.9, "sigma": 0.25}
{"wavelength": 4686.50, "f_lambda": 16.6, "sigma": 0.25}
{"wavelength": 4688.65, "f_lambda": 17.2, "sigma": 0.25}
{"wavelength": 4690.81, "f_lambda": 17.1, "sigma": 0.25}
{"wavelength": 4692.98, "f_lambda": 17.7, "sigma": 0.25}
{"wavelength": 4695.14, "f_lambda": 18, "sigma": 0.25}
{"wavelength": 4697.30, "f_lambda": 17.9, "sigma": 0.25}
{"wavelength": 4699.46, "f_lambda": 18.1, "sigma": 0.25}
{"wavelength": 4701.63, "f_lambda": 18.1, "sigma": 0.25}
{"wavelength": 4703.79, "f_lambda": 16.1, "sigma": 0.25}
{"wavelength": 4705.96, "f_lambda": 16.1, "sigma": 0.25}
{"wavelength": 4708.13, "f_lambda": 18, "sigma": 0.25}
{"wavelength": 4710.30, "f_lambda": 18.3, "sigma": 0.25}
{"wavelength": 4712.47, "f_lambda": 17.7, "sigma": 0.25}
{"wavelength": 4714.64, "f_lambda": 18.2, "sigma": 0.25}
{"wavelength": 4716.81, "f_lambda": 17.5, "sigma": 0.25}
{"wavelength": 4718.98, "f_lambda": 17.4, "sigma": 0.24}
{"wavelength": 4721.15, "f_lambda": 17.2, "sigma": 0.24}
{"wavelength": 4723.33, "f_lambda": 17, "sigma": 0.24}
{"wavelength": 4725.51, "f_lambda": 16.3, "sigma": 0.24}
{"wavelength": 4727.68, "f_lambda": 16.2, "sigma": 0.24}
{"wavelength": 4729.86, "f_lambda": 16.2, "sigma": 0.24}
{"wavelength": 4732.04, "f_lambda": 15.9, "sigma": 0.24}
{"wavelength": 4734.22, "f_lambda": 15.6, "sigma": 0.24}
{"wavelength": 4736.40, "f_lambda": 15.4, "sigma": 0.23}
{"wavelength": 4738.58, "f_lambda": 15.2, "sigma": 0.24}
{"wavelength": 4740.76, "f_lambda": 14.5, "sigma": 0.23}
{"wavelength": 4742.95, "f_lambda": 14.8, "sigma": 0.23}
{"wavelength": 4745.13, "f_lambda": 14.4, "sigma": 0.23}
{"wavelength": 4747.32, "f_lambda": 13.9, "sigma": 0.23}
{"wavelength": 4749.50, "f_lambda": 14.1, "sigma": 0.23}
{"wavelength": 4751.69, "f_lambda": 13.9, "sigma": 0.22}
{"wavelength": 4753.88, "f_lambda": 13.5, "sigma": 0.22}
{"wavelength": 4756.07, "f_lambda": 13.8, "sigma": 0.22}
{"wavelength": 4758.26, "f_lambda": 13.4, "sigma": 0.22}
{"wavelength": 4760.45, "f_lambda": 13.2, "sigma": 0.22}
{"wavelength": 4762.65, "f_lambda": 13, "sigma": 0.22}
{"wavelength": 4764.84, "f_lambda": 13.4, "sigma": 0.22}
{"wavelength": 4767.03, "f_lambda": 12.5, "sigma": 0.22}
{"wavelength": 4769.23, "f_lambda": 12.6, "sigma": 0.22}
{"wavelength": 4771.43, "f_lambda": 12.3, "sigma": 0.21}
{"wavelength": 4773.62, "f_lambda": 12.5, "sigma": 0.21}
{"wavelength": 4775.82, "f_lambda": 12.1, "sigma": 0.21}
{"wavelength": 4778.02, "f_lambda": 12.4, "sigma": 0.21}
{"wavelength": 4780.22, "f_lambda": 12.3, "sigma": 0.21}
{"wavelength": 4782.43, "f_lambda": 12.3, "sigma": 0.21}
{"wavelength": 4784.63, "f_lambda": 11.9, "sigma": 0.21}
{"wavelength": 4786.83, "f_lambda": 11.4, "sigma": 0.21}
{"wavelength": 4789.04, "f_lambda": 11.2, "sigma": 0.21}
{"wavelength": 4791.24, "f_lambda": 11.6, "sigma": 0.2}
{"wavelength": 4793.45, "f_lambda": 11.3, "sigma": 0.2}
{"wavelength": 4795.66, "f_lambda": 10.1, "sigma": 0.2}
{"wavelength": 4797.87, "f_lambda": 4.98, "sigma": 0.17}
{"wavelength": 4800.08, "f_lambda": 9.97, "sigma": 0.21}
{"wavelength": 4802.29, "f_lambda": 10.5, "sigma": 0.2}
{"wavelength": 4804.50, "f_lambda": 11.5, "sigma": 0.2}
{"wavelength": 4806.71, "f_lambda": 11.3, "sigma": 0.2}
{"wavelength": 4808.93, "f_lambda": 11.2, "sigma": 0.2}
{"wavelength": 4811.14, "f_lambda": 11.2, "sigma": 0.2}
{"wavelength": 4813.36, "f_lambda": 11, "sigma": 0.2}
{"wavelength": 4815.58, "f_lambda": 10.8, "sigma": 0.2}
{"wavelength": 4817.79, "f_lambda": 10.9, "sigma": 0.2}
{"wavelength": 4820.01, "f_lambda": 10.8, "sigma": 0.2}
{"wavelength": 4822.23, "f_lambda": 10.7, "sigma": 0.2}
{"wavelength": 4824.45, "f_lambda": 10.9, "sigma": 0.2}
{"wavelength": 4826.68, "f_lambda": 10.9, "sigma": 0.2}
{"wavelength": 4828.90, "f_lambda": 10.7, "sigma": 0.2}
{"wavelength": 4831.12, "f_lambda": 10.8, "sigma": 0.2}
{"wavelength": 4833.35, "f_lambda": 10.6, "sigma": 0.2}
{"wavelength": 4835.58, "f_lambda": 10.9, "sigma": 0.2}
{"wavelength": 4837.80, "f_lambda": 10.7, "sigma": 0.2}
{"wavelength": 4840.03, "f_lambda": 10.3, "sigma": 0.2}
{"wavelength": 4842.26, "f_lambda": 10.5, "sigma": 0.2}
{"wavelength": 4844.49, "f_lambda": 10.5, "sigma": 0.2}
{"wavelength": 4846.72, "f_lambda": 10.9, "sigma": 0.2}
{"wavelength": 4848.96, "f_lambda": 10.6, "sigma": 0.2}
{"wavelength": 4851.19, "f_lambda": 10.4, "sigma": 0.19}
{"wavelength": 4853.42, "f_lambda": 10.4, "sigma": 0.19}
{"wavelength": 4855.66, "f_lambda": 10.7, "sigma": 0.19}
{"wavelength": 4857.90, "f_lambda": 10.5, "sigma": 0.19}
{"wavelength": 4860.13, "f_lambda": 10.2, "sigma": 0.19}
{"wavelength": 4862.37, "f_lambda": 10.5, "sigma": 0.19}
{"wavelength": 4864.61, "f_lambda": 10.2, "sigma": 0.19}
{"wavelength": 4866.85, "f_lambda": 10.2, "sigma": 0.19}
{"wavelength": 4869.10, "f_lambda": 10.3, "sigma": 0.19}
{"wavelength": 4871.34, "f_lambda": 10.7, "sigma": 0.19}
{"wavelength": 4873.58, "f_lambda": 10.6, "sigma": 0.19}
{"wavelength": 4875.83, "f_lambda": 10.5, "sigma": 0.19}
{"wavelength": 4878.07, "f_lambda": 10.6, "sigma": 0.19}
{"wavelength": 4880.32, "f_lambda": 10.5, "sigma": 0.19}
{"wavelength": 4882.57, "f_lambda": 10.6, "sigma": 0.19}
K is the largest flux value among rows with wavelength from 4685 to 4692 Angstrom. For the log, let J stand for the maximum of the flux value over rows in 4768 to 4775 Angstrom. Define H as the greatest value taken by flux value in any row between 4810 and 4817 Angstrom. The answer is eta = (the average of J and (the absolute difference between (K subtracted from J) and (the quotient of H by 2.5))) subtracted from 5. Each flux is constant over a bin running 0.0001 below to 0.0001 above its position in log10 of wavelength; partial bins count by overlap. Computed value -5.8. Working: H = 11.2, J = 12.6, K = 17.2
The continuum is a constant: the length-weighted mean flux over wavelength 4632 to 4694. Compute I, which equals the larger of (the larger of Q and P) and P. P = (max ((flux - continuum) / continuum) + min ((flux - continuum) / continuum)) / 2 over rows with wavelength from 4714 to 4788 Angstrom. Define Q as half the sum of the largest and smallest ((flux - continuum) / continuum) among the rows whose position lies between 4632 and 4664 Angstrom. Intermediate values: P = 0.00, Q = -0.05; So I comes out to -0.001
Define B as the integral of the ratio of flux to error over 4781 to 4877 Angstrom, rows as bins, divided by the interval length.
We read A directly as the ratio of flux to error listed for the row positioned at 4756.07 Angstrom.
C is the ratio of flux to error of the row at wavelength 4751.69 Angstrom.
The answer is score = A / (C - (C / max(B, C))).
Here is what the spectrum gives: 1.01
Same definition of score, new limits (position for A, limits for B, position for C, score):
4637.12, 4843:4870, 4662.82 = 0.89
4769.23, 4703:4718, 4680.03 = 0.87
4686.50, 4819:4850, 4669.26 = 1.06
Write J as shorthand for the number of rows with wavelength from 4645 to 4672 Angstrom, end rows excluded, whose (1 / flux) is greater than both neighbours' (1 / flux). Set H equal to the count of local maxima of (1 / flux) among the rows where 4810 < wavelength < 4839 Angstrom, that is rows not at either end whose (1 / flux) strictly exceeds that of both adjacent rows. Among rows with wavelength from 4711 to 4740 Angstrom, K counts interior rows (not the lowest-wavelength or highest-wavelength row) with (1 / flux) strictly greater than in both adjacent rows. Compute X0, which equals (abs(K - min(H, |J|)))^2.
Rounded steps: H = 4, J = 1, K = 0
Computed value 1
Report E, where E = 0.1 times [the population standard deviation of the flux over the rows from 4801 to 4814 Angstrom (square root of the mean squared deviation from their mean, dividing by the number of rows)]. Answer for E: 0.031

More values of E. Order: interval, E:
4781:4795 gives 0.038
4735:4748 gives 0.050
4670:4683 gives 0.026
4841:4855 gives 0.017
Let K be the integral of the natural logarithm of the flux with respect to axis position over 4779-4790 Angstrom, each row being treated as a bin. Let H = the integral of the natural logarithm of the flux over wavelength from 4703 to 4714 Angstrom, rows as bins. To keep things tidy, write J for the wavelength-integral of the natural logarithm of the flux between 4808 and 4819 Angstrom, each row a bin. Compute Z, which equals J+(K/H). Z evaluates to 27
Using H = 31.3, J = 26.4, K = 27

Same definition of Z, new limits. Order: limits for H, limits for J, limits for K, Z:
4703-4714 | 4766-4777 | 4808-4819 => 29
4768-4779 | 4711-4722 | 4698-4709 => 33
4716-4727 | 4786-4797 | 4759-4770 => 27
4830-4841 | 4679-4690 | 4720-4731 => 32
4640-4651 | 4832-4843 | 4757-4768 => 27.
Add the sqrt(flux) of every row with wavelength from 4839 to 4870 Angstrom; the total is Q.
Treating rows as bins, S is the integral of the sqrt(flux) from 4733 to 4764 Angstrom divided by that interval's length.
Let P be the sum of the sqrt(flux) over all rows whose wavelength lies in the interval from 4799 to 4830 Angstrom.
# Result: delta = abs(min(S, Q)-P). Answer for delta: 42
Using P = 46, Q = 45.2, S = 3.77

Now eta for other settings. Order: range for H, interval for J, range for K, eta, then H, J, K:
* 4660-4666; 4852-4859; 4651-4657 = -5.3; 15.3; 10.7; 14.4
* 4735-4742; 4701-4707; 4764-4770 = -4.8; 15.4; 18.1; 13.4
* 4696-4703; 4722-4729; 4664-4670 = -6.6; 18.1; 17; 15.9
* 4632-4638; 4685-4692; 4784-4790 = -3.7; 12.8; 17.2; 11.9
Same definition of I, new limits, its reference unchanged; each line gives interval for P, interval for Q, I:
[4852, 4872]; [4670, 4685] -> -0.001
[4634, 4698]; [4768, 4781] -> 0.040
